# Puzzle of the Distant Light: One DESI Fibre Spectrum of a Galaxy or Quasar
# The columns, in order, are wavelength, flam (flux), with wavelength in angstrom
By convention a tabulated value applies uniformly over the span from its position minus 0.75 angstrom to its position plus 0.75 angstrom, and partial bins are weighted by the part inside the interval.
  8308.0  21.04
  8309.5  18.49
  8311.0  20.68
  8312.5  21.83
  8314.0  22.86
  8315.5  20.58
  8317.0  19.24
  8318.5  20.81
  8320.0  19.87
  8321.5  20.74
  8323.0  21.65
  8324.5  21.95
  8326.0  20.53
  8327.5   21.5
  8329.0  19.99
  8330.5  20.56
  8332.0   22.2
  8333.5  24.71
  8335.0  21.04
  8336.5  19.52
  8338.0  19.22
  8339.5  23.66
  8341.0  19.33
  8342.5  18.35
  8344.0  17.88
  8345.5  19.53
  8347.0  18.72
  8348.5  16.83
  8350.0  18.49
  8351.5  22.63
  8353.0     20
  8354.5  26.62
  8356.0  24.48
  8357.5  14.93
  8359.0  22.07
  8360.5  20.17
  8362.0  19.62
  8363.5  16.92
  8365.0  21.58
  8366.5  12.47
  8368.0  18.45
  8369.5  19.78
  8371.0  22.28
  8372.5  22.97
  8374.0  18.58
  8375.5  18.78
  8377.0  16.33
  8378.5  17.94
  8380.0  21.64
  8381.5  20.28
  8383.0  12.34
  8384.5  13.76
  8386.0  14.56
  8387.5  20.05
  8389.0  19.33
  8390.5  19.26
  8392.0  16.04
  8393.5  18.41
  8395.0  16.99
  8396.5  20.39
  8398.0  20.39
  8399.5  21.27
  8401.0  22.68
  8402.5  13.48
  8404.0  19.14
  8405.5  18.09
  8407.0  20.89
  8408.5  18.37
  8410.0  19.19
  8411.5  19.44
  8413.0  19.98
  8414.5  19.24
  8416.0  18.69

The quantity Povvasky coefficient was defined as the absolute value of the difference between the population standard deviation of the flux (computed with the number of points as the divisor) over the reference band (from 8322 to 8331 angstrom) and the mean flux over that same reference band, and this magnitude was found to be 20.3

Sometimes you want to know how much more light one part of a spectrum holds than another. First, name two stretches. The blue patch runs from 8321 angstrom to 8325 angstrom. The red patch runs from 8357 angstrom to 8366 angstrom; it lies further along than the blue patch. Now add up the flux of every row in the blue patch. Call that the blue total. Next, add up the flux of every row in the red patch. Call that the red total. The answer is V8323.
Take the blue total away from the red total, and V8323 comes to 51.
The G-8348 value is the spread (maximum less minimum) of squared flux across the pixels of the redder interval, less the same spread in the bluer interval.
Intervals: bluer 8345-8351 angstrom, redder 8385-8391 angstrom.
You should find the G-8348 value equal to 92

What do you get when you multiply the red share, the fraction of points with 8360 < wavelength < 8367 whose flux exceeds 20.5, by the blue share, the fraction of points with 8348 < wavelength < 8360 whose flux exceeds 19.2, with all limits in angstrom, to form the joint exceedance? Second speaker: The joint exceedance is 0.125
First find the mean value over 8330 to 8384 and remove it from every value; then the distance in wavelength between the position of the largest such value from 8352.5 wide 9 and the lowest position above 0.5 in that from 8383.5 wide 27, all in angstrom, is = 16.5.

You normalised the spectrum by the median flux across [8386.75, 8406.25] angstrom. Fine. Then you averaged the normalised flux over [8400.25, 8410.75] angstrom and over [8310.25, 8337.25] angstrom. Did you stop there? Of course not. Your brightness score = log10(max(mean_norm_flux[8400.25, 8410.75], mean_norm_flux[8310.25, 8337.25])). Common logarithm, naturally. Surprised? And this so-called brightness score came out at 0.040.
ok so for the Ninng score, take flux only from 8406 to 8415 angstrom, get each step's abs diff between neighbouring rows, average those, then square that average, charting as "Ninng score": 0.9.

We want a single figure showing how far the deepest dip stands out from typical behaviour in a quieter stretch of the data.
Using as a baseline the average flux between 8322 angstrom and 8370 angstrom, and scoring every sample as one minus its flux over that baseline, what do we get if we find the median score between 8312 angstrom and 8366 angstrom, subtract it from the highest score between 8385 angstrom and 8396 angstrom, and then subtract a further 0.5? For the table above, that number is -0.20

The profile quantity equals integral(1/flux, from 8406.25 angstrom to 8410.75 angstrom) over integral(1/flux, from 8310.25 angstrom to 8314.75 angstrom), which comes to 1.12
